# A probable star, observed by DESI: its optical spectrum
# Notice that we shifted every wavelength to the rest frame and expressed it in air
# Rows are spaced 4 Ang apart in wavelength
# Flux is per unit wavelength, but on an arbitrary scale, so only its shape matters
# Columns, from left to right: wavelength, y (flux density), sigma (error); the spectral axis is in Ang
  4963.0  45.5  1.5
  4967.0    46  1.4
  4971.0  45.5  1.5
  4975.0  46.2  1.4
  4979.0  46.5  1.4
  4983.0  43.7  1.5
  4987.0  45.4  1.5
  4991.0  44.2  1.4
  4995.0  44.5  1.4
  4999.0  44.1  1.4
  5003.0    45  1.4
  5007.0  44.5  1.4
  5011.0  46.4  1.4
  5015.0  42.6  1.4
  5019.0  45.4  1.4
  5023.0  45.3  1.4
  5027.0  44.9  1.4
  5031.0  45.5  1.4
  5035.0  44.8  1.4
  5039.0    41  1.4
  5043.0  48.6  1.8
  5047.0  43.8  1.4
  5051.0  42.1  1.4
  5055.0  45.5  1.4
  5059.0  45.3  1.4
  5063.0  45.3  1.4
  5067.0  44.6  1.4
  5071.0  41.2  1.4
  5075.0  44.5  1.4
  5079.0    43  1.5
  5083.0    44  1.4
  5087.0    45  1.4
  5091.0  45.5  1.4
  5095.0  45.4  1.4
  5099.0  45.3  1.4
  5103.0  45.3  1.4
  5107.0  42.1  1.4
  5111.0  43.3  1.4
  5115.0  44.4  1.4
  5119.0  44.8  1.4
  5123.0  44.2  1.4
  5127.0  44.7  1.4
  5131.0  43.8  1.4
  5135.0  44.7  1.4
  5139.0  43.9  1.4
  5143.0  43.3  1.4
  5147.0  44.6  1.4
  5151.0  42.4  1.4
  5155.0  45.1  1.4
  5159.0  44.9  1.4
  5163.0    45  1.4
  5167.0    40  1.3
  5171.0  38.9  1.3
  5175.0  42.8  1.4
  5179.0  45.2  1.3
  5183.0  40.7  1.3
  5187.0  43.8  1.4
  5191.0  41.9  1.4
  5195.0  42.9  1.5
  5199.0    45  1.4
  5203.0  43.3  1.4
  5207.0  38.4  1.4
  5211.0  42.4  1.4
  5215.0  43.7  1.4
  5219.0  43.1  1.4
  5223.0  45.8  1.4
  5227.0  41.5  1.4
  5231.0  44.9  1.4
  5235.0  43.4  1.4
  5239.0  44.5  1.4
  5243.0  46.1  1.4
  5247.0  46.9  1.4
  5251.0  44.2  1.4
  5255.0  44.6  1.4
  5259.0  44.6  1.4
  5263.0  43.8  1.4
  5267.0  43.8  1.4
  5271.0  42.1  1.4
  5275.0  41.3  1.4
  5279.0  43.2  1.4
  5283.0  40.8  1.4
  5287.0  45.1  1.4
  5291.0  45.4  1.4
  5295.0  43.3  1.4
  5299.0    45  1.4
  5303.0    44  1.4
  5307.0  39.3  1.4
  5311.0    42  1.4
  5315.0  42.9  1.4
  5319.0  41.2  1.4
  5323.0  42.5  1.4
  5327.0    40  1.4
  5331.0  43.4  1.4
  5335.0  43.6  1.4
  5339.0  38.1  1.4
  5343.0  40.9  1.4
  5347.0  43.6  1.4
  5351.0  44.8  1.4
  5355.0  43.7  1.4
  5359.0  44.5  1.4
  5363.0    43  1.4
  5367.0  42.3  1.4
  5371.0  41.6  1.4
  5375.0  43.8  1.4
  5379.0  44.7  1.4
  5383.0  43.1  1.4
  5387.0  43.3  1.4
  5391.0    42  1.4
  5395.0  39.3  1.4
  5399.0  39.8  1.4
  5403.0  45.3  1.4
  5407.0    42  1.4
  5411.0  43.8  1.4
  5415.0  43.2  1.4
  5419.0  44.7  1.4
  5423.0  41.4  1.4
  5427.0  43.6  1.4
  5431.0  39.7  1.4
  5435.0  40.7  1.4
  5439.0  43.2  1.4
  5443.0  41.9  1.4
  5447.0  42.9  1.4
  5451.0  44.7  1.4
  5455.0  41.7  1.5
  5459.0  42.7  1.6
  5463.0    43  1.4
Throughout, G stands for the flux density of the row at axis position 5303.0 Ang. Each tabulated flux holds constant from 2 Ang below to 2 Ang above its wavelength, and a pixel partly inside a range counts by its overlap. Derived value 44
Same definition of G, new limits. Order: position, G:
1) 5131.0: 43.8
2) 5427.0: 43.6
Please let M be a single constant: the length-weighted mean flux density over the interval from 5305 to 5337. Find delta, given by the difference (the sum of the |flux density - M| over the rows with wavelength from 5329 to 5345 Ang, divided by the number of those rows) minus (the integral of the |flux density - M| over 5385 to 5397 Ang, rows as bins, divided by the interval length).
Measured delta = 0.6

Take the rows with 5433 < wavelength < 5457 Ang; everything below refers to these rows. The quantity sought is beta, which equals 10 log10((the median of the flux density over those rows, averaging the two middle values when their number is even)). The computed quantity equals 16.3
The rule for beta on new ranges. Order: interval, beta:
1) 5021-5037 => 16.5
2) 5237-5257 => 16.5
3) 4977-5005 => 16.5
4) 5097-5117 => 16.5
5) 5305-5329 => 16.2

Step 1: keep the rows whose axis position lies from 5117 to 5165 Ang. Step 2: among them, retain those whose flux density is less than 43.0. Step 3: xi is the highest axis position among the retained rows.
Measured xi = 5151.0 Ang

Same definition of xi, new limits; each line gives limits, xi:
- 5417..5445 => 5443.0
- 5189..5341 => 5339.0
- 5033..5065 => 5051.0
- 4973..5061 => 5051.0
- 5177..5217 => 5211.0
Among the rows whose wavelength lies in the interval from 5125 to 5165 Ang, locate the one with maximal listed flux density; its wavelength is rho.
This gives 5155.0 Ang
